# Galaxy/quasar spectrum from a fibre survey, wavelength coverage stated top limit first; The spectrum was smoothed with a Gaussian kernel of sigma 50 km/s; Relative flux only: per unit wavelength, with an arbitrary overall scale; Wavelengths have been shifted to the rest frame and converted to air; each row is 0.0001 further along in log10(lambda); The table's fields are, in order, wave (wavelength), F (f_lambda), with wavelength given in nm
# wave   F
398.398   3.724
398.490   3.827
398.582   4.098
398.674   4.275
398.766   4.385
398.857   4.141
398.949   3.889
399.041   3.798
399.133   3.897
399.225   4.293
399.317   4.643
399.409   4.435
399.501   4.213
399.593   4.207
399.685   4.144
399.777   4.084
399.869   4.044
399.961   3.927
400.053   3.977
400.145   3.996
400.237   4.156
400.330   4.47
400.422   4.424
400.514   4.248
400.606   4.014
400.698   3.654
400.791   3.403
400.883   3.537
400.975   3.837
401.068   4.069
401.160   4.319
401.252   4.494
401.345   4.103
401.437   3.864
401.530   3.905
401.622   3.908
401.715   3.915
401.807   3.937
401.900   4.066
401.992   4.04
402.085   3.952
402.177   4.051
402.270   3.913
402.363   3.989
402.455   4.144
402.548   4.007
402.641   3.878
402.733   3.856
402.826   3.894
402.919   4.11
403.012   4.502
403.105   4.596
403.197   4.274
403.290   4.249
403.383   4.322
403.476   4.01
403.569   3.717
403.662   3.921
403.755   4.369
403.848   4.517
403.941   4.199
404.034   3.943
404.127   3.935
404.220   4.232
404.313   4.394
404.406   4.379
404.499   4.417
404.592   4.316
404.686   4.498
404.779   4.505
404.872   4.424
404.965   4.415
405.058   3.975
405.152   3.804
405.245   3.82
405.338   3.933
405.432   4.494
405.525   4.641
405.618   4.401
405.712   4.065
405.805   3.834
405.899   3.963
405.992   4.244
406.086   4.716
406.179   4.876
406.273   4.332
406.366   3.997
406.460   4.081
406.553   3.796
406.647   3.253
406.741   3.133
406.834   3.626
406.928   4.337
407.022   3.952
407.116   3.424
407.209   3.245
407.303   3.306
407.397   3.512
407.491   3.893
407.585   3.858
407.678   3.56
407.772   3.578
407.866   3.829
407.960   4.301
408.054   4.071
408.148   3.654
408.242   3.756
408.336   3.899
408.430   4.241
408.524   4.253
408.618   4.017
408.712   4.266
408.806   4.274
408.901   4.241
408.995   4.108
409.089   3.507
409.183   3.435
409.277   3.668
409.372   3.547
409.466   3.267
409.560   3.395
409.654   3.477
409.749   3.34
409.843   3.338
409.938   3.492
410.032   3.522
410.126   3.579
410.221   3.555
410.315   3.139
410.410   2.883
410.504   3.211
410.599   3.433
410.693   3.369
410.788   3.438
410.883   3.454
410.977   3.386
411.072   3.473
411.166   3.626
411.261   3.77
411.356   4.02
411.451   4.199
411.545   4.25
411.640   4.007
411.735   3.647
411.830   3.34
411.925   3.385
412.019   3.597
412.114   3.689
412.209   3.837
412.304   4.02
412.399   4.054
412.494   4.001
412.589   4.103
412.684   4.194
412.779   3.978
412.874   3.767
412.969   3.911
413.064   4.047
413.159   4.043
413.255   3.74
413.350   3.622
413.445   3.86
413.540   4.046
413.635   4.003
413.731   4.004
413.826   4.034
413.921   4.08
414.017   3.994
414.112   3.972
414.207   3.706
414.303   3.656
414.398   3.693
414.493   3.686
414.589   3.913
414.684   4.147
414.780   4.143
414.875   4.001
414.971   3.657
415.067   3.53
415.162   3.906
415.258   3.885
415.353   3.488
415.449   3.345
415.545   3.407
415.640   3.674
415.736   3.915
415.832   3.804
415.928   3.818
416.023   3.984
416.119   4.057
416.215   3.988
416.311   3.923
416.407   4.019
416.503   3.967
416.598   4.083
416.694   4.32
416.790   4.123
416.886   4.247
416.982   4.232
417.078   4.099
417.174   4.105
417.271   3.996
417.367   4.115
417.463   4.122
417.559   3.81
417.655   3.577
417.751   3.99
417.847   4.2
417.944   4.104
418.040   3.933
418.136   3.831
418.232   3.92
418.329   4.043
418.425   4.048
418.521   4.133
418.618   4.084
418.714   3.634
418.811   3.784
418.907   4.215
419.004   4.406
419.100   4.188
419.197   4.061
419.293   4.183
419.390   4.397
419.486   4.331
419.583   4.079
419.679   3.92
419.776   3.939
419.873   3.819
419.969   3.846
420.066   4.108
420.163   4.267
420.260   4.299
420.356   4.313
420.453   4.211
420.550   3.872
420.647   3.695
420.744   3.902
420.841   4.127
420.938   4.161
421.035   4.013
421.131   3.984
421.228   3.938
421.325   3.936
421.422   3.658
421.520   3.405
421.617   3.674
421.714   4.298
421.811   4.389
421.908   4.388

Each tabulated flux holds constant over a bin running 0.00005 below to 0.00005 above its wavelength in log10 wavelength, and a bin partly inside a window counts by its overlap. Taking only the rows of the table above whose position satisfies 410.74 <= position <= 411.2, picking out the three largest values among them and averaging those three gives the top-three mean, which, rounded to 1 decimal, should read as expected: 3.5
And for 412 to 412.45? 4.0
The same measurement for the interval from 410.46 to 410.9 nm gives 3.4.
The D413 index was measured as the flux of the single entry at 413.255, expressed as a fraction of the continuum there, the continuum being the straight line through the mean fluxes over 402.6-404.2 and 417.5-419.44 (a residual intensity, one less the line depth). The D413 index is 0.92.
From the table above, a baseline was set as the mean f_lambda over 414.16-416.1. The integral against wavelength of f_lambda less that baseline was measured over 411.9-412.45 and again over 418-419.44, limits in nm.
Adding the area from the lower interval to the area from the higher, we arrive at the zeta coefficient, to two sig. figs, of 0.42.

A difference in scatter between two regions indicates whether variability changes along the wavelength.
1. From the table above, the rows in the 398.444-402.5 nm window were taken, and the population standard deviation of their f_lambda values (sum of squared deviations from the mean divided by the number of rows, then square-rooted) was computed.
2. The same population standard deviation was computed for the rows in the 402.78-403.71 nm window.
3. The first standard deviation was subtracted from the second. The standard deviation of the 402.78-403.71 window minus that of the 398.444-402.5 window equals 0.02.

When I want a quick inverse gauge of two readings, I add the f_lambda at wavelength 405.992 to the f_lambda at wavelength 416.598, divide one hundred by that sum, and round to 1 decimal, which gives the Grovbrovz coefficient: 12.0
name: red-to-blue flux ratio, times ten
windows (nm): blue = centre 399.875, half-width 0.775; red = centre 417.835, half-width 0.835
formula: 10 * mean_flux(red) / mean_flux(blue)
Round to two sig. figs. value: 9.6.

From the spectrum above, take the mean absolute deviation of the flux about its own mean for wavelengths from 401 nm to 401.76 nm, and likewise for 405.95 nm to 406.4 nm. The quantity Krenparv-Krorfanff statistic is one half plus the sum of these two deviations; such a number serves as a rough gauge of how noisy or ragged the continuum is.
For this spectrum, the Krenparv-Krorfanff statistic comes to 0.97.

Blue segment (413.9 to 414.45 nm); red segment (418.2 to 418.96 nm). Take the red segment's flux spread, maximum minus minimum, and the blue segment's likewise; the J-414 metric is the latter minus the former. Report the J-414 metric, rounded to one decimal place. -0.2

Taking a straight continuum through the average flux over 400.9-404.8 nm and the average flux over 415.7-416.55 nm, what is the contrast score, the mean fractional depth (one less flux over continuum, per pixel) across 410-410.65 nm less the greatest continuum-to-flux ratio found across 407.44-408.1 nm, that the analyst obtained -0.97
